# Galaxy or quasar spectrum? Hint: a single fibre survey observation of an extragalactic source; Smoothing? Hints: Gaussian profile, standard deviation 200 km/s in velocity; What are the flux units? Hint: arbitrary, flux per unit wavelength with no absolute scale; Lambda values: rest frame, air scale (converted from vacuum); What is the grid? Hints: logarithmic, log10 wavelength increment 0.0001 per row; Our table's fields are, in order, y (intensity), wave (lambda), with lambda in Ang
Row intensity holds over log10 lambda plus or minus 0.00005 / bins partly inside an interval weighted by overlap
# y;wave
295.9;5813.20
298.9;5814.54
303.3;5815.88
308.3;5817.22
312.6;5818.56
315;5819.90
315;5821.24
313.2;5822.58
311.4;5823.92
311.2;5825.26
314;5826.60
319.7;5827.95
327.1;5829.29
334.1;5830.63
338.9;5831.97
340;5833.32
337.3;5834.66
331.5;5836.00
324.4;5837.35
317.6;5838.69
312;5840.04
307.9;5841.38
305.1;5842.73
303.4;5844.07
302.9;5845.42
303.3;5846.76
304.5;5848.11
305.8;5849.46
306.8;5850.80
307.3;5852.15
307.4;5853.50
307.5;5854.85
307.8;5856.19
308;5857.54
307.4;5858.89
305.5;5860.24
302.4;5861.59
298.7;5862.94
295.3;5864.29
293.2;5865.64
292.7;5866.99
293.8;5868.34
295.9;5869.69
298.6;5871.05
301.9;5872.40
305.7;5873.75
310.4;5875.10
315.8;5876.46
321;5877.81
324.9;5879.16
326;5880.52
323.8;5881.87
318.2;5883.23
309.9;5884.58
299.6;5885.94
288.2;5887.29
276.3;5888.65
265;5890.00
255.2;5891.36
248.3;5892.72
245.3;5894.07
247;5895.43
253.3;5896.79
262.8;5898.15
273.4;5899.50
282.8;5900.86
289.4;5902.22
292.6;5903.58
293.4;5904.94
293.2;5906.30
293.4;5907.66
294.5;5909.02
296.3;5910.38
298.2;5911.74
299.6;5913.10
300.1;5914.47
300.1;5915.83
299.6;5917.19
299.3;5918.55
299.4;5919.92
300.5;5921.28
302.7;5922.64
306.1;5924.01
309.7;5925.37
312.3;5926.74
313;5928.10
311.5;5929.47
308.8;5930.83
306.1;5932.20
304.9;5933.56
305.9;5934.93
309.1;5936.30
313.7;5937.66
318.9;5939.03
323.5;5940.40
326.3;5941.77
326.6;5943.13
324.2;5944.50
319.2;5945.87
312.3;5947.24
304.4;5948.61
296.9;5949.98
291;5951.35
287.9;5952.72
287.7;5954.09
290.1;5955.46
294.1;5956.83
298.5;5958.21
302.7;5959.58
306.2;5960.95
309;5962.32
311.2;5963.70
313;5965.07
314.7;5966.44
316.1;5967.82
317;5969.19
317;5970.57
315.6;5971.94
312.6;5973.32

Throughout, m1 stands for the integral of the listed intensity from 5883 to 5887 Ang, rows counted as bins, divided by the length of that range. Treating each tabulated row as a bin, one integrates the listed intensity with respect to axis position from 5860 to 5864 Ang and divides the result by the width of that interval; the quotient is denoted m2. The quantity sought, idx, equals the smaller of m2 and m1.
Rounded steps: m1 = 307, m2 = 301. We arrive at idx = 301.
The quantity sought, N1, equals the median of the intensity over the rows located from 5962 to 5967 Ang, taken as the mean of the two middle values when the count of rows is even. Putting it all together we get 312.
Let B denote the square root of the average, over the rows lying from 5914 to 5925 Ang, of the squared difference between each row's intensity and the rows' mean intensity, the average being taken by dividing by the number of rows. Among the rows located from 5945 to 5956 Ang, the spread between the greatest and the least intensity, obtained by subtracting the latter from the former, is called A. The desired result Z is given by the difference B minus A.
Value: -29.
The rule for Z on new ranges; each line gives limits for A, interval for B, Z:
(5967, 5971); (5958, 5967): 4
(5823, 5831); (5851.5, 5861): -22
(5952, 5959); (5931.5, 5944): -2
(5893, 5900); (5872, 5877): -23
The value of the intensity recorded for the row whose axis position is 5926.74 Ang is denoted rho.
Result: 312.3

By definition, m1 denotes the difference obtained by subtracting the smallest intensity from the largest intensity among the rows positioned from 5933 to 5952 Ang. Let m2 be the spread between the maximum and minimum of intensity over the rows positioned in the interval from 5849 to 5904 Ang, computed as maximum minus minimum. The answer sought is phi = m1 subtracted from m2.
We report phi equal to 45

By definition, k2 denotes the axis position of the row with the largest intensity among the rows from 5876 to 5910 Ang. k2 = 5880.52 Ang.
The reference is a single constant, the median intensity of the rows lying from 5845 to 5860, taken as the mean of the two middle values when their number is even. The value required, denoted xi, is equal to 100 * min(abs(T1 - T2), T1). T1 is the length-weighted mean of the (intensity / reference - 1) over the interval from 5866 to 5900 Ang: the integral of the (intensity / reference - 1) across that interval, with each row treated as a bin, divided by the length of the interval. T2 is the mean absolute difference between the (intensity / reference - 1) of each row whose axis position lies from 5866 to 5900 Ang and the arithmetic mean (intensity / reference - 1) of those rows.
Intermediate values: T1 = -0.056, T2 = 0.075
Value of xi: -5.6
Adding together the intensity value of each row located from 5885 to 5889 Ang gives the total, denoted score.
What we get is 864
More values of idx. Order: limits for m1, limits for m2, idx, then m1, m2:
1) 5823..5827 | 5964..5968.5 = 312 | 312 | 314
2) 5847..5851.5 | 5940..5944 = 305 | 305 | 326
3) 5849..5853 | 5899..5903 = 282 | 307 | 282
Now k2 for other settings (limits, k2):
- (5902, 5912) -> 5911.74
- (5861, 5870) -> 5861.59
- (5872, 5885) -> 5880.52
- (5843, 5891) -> 5880.52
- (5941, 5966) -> 5943.13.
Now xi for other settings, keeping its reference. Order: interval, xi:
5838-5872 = -1.2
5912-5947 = 0.7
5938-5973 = 0.6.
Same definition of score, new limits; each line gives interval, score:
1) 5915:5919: 899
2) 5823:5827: 937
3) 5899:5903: 846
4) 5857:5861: 921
